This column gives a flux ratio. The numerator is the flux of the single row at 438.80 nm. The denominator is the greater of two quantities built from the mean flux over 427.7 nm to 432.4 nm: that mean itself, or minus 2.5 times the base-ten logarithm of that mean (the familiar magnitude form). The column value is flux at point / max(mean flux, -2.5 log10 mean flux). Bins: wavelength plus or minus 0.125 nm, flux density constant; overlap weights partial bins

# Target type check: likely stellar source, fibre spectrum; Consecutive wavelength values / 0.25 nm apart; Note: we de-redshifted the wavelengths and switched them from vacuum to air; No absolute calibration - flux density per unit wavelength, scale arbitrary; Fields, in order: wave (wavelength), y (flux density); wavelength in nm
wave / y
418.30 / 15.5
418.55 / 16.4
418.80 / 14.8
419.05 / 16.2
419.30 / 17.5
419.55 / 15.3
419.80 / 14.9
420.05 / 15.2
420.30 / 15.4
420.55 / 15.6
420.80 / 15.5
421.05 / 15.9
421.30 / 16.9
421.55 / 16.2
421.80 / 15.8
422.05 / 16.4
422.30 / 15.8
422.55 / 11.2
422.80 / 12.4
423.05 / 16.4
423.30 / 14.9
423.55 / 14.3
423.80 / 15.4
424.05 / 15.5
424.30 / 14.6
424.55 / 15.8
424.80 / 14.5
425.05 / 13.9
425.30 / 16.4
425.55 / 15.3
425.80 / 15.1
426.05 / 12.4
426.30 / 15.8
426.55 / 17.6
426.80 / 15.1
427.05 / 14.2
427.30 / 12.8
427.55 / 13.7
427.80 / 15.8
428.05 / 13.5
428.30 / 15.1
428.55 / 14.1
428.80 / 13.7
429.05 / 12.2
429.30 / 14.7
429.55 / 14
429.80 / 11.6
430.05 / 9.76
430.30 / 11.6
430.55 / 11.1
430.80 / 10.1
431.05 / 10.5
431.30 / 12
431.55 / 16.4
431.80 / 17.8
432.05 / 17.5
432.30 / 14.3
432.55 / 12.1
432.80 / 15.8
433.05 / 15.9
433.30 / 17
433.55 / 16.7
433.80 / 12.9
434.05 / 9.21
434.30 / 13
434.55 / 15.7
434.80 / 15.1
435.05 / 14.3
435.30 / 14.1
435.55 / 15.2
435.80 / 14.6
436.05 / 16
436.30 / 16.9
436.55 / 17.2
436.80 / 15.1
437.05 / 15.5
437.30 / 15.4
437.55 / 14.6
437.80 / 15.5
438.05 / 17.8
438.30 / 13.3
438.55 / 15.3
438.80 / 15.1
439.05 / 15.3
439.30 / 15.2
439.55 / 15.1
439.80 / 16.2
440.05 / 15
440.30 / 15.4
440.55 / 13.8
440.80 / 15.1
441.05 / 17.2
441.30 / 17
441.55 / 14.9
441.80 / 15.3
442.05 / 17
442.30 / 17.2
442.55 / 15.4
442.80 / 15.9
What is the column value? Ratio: 1.12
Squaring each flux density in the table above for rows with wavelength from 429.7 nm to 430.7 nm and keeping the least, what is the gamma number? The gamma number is 95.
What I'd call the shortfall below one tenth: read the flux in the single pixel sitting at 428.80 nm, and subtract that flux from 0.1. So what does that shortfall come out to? -13.6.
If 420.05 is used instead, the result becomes -15.1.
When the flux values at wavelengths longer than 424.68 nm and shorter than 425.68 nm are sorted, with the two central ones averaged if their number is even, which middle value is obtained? 14.9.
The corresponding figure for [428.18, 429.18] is 13.9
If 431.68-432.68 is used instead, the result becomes 15.9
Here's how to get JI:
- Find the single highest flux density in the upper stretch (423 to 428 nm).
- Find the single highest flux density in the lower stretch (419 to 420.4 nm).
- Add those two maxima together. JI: 35.1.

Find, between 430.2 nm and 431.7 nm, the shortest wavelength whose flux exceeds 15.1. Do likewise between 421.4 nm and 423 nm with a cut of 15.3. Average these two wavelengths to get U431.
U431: 426.55 nm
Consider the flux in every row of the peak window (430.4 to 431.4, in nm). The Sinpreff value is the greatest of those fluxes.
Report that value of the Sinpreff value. 12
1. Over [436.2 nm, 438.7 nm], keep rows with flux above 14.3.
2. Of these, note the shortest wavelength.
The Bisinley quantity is 436.30 nm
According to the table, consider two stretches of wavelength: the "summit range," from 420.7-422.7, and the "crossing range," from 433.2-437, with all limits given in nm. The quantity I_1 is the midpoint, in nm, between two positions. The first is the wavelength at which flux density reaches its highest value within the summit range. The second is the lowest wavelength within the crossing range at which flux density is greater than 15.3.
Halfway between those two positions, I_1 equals 427.30 nm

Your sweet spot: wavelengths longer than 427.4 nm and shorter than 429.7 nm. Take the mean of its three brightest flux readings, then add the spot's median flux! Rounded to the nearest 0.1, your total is 29.2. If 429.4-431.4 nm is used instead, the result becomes 23.9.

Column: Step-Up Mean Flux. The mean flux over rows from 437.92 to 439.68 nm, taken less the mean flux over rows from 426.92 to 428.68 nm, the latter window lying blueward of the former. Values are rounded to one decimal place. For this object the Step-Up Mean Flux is 1.1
